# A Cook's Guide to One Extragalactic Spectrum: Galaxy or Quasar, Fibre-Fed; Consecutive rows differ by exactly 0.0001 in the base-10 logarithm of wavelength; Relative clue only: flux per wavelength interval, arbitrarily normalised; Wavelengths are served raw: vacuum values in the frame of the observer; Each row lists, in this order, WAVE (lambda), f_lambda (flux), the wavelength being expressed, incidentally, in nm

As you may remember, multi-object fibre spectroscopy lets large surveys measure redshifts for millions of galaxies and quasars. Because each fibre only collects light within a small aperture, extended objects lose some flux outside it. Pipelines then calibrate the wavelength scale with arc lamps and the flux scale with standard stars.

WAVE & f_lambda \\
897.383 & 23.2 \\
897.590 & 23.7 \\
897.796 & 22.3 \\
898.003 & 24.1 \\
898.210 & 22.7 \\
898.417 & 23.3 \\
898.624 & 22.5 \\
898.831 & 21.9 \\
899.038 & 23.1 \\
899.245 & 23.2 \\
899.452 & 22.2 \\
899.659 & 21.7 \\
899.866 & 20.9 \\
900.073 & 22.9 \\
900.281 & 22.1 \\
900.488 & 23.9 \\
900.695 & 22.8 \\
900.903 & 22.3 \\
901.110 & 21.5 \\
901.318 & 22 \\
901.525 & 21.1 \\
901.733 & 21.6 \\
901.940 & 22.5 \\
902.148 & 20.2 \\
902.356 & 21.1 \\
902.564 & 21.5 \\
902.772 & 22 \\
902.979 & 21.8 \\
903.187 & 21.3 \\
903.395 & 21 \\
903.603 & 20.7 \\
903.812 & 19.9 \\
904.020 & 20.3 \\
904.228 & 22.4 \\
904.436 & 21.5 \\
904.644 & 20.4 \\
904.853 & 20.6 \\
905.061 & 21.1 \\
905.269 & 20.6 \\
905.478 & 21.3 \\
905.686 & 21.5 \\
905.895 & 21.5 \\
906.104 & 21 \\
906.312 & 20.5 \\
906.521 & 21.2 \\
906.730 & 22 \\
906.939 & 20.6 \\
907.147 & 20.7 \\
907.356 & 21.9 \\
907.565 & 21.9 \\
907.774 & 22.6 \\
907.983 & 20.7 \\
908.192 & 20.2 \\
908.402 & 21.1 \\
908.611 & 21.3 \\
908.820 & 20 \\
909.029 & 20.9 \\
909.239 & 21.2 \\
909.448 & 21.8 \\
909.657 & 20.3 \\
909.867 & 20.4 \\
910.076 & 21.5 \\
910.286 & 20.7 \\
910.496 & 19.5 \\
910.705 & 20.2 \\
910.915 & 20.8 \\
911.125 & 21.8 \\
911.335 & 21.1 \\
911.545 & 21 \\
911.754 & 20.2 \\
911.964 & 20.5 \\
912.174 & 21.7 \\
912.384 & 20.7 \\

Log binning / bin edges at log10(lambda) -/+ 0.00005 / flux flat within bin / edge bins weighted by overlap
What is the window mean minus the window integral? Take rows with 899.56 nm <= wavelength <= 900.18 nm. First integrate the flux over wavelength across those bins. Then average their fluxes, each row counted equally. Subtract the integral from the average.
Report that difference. 8.3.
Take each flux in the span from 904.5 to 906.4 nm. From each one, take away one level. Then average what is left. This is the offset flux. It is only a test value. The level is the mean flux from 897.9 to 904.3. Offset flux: -1.0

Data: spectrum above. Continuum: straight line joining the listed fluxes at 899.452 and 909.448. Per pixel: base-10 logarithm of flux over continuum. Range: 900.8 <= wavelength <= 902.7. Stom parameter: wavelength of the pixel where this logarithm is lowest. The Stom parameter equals 902.148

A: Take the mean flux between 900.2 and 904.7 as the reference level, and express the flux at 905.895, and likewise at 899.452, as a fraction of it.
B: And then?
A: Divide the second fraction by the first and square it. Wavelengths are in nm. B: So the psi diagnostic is 1.07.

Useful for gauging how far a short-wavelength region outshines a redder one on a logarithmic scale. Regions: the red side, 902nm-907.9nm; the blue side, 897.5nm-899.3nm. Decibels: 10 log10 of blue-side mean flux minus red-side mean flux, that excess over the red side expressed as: 2.5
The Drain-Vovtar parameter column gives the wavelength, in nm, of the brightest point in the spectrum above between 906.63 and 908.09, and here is 907.774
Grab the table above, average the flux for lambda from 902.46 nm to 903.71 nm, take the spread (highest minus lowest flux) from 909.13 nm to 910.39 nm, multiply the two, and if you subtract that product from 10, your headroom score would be -22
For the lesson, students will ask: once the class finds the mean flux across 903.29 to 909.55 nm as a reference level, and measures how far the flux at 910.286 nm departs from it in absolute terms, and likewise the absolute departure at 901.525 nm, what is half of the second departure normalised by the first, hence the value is 0.0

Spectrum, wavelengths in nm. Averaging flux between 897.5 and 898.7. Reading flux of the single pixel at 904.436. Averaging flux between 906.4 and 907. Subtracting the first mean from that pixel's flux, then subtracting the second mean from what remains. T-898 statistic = -22.9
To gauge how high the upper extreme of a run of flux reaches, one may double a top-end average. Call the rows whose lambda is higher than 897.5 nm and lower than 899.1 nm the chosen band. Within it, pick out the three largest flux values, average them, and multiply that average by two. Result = 47.4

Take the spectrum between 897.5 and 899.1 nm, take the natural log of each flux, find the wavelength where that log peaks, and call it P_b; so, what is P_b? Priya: 898.003 nm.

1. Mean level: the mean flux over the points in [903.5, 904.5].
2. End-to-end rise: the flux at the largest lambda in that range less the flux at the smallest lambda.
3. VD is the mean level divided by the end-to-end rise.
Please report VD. 26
